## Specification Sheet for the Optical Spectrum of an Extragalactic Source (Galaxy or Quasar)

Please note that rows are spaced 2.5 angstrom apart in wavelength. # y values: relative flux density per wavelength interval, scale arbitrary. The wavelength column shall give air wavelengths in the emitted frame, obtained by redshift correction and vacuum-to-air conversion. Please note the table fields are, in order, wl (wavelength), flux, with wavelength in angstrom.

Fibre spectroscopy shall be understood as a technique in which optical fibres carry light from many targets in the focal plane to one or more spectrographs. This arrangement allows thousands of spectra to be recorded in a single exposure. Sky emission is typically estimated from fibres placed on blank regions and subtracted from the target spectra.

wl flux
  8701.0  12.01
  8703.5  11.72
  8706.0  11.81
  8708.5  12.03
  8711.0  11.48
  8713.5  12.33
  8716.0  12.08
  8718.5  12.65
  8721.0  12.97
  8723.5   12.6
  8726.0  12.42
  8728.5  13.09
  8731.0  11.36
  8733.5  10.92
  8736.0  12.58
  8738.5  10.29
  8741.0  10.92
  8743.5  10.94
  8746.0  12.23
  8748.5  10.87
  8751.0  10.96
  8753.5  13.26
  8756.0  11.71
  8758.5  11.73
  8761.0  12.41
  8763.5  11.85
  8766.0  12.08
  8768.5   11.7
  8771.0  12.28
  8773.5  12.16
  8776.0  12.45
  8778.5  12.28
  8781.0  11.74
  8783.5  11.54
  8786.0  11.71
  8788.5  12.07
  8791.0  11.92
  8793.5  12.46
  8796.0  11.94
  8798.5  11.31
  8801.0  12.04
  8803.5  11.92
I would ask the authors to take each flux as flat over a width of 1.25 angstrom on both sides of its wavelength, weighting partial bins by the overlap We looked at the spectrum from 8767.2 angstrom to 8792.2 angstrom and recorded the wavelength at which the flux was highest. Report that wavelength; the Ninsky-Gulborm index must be 8776.0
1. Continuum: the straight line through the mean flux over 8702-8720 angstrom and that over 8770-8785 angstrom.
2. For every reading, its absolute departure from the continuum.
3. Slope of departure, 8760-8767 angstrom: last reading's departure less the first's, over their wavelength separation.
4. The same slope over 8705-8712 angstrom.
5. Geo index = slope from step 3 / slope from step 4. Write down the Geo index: -1.0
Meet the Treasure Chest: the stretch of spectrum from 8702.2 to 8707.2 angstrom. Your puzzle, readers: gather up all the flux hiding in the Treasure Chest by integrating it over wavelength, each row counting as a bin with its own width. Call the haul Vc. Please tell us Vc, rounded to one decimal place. 58.8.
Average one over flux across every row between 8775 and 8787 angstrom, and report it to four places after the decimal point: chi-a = 0.0838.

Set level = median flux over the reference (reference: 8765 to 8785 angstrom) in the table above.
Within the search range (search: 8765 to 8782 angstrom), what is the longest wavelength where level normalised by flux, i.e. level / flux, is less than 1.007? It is 8778.5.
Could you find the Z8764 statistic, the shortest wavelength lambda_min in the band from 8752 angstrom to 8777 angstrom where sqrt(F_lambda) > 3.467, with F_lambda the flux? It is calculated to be 8753.5 angstrom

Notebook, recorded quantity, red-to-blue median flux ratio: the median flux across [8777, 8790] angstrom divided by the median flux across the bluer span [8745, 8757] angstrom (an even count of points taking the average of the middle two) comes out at 1.00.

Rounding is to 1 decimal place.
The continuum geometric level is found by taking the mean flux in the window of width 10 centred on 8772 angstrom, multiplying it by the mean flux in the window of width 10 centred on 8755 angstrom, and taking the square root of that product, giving 12.0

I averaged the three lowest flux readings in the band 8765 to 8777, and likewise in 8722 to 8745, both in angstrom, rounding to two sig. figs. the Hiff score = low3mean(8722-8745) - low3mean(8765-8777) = -1.3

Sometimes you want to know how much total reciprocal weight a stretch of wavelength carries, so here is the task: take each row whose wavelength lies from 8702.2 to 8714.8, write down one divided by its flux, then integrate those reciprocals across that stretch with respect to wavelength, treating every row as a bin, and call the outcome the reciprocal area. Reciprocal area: 1.1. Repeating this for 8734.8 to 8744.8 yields 0.9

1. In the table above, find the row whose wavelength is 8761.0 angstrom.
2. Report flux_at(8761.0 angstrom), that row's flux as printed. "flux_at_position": 12.41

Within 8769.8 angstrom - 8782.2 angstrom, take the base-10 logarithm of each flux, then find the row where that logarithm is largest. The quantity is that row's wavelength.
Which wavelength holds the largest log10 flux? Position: 8776.0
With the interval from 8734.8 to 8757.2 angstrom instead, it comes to 8753.5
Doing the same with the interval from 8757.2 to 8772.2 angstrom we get 8761.0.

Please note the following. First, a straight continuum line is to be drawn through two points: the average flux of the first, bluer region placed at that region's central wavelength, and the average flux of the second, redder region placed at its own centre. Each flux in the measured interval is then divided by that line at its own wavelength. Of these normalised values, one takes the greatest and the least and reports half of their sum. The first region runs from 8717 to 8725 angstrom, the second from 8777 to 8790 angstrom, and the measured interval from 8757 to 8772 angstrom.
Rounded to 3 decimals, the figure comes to 0.990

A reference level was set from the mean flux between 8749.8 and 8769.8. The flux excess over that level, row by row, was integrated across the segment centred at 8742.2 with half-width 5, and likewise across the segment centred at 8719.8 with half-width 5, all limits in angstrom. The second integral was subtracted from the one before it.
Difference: -14.8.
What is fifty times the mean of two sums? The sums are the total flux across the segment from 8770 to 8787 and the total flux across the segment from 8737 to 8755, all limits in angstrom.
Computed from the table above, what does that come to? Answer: 4091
